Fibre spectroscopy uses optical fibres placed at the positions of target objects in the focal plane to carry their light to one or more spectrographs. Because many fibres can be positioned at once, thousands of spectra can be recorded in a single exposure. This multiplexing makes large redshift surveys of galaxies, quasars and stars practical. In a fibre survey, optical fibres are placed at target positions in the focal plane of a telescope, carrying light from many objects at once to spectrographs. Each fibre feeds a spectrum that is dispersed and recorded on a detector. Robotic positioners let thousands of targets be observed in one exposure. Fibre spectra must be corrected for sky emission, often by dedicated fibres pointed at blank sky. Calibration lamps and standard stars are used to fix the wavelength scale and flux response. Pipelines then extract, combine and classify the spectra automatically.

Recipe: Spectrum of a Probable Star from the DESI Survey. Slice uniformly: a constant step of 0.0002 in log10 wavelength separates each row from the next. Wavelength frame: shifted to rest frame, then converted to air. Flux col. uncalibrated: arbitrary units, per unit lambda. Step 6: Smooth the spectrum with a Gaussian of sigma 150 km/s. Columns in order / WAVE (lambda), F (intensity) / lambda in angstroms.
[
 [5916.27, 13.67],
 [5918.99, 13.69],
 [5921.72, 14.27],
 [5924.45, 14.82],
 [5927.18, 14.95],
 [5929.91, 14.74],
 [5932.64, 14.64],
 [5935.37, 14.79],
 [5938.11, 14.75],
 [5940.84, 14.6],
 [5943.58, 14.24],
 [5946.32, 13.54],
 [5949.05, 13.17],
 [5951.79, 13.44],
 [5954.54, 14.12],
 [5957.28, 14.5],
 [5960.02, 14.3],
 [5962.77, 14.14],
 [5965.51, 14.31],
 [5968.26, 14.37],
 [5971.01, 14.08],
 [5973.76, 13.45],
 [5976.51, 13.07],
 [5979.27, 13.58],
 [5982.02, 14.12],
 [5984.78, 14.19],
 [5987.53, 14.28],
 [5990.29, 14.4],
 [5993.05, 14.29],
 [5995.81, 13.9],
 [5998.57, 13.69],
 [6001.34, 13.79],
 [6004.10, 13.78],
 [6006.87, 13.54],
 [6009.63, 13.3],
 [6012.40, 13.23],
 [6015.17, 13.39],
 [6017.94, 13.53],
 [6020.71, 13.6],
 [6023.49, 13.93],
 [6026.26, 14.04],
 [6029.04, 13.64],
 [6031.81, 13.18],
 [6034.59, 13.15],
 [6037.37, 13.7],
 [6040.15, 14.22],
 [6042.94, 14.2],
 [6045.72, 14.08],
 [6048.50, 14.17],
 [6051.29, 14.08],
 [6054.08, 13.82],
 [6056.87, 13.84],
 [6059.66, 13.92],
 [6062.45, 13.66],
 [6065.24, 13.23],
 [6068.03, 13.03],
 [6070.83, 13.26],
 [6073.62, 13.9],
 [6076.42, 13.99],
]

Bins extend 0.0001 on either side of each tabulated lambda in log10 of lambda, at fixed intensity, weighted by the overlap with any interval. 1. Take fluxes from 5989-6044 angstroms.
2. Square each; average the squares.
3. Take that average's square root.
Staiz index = 13.7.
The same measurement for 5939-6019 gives 13.9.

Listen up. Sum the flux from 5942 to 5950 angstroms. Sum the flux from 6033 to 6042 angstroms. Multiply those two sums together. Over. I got 1682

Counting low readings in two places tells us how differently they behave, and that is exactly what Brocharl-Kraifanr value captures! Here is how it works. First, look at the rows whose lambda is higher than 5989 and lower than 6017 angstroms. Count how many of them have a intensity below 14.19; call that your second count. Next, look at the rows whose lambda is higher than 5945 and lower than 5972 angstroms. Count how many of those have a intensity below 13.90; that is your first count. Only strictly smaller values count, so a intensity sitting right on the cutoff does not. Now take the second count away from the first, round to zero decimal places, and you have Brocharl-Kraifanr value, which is -5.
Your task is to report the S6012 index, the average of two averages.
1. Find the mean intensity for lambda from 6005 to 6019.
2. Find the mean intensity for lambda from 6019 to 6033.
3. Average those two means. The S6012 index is 13.5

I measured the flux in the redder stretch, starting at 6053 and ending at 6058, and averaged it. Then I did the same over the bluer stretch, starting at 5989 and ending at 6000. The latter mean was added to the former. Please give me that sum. 27.9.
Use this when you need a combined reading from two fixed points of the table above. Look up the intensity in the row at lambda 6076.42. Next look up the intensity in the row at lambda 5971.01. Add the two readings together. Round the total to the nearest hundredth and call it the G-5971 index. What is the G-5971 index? 28.07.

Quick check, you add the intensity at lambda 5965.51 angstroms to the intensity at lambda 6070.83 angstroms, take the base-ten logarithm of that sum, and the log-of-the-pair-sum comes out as 1.44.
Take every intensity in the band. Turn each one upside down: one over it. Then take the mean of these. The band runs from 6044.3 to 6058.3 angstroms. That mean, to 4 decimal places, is 0.0714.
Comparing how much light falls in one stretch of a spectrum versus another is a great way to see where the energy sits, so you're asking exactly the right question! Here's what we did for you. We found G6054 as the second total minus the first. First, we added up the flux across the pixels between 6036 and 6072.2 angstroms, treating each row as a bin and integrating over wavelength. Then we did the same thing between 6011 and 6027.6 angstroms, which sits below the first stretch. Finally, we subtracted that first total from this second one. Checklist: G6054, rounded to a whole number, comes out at -273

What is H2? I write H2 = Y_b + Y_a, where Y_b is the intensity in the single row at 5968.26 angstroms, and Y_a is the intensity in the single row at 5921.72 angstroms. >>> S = 28.6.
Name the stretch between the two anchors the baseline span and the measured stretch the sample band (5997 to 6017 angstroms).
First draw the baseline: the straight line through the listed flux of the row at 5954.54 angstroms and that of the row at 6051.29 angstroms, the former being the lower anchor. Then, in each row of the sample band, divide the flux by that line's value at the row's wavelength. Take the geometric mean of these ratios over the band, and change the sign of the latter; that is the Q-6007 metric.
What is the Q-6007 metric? -0.96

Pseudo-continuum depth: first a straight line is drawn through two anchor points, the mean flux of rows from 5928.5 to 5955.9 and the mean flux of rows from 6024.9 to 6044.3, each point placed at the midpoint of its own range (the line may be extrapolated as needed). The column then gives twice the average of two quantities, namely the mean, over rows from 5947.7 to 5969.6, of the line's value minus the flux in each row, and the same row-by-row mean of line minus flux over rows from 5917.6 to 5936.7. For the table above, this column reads -0.20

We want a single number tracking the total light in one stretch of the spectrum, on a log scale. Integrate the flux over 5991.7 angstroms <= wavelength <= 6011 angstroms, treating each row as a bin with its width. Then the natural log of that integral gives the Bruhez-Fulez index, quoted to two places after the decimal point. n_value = 5.58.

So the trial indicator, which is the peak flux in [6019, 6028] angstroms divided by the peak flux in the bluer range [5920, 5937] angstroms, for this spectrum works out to 0.939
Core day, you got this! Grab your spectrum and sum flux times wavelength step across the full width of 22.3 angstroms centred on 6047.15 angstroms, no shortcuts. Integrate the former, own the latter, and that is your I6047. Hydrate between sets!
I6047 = 312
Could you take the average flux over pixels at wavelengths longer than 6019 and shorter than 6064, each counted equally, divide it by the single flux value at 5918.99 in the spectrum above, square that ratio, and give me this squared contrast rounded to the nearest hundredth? 1.02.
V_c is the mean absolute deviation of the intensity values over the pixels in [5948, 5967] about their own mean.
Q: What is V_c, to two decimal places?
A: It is 0.40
